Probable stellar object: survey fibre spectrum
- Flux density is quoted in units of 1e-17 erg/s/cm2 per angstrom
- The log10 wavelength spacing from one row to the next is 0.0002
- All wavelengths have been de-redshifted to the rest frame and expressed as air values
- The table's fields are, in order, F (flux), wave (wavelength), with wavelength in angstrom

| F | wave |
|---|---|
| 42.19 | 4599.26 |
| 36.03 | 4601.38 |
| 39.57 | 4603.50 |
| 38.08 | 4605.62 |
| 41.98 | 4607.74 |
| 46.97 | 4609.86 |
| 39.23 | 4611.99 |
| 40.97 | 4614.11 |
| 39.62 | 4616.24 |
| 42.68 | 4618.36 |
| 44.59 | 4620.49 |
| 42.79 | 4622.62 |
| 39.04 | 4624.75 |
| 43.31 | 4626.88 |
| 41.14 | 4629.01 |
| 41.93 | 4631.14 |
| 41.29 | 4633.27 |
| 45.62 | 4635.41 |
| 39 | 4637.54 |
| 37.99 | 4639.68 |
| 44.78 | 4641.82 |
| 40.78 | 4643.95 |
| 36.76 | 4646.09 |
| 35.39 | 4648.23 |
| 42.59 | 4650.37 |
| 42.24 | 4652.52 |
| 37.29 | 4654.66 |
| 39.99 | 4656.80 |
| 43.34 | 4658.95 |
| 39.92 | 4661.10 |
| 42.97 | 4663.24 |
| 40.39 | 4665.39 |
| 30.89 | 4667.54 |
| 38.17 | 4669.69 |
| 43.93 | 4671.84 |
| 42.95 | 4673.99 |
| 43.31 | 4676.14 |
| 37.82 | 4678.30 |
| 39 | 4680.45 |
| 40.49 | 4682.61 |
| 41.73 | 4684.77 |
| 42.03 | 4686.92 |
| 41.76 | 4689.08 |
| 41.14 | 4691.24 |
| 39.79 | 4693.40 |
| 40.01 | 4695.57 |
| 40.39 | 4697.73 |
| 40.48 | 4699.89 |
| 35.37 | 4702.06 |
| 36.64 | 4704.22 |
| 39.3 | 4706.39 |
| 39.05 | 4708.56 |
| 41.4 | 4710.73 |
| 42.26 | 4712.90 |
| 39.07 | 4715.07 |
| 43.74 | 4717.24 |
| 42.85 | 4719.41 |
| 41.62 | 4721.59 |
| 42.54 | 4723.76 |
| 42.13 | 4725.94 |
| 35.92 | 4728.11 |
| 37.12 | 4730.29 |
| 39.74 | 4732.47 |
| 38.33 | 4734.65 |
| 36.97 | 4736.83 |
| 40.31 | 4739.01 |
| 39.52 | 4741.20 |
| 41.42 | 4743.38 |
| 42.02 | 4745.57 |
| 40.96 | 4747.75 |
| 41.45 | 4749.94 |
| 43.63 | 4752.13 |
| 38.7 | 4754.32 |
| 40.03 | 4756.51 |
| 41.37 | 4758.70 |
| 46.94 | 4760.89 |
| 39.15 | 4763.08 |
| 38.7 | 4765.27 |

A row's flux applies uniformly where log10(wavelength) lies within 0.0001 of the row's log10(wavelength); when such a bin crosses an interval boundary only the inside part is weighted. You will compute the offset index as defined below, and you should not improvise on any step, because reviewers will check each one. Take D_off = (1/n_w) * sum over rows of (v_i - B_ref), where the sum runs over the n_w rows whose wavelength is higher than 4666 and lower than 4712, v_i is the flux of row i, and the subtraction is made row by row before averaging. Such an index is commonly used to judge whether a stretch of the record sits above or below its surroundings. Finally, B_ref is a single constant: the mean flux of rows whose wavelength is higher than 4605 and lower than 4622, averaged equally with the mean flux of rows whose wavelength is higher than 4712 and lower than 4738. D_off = -1.2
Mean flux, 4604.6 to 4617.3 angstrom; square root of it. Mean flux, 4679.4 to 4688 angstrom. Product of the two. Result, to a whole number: 262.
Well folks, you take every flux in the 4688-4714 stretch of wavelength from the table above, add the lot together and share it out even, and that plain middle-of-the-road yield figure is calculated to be 39.8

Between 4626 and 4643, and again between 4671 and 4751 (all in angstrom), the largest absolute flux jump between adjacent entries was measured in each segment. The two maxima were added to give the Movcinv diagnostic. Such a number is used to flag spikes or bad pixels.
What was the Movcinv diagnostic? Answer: 13.0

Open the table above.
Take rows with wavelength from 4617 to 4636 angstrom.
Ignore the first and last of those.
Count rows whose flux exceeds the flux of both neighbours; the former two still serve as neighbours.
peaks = 3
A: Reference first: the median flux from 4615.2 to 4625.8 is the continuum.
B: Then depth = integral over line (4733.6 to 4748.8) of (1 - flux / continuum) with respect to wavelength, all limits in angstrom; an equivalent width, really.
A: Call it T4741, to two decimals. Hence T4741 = 0.98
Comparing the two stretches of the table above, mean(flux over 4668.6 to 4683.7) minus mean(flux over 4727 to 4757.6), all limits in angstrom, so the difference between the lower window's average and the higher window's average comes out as 1.1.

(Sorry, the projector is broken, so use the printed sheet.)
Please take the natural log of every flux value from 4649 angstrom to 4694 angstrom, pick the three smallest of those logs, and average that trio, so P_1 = 3.56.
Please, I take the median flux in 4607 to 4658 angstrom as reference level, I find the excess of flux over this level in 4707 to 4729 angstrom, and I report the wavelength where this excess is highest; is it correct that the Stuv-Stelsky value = 4717.24 angstrom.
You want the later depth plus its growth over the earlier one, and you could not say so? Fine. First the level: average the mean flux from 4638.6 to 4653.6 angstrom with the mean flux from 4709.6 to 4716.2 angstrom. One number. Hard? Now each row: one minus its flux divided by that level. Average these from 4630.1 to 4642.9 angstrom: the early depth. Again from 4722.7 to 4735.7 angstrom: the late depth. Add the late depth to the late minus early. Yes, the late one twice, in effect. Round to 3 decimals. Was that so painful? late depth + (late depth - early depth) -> 0.091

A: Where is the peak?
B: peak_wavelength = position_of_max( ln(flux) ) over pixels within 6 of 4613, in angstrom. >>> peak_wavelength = 4609.86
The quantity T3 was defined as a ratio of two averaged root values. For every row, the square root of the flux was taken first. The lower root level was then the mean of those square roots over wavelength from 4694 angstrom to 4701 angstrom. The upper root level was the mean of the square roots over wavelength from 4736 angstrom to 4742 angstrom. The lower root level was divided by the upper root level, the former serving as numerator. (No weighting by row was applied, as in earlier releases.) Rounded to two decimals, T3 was 1.02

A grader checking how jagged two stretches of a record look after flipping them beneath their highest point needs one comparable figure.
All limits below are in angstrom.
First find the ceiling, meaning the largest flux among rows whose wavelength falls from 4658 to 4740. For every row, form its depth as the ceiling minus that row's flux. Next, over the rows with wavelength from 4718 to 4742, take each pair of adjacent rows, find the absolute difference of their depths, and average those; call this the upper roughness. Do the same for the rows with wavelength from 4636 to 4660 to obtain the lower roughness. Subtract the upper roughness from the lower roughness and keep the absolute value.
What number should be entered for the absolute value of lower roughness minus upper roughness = 1.6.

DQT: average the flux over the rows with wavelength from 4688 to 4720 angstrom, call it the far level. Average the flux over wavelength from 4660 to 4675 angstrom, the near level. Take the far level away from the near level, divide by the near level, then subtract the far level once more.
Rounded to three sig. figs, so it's -40.2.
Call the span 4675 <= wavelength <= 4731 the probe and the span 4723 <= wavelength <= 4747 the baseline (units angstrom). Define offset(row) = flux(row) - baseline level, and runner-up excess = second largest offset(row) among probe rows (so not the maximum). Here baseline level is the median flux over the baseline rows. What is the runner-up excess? 3.6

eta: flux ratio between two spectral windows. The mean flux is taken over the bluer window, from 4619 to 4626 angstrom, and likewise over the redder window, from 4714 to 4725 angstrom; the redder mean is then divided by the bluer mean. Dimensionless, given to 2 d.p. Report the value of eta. 1.00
